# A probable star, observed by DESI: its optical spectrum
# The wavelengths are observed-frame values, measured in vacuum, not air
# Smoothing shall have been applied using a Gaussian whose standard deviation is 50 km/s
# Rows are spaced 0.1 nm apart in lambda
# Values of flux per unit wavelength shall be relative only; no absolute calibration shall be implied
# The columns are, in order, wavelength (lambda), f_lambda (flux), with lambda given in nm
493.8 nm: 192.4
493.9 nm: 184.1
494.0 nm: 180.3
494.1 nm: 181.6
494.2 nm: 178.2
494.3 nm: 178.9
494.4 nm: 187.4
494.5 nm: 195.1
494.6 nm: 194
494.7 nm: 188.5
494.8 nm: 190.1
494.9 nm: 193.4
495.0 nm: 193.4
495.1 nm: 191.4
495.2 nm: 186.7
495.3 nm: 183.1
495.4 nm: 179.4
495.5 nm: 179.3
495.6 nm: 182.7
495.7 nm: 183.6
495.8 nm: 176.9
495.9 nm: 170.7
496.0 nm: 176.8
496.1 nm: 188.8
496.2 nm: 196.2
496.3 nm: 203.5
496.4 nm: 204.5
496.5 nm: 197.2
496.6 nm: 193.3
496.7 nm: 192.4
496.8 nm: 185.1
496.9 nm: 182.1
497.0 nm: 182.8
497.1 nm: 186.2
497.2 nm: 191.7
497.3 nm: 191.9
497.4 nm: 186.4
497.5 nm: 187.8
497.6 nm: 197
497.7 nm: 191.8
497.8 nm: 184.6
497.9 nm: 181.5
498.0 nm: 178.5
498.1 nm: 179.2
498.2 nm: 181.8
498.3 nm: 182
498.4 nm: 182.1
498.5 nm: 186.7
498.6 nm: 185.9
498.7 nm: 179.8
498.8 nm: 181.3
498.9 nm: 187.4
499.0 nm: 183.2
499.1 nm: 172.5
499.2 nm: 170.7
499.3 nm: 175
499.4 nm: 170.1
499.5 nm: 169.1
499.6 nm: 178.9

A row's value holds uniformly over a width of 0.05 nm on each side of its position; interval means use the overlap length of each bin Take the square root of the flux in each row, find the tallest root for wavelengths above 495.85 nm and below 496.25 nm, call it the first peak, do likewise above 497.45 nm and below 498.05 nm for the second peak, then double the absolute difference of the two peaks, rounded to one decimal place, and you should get 0.1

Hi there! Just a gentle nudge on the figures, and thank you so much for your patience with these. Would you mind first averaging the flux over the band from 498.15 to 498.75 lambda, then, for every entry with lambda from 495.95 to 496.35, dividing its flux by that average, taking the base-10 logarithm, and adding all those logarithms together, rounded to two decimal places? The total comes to 0.07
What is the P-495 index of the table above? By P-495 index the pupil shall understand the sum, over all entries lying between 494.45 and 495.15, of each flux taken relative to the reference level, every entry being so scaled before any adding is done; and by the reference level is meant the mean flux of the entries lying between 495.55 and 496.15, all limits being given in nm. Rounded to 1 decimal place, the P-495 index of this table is 7.5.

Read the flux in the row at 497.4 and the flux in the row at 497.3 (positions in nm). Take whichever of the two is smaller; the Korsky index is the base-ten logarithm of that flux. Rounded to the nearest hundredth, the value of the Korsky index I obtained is 2.27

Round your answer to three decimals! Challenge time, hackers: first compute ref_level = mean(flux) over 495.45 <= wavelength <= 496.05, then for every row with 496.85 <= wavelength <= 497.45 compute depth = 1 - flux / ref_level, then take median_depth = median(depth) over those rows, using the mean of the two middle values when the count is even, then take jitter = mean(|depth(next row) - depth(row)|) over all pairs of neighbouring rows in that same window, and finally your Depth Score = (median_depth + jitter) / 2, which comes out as -0.014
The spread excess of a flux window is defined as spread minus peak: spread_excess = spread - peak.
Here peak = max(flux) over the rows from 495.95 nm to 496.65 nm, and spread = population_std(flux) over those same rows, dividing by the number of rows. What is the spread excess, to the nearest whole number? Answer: -196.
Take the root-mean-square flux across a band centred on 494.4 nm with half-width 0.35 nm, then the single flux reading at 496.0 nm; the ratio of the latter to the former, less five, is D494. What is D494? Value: -4.05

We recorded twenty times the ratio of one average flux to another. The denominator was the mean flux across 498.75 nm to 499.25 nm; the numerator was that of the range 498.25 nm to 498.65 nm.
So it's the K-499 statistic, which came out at 20.6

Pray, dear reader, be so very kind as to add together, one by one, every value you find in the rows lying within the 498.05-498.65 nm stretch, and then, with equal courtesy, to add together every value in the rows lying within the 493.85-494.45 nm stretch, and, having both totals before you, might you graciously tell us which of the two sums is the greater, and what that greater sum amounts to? 1098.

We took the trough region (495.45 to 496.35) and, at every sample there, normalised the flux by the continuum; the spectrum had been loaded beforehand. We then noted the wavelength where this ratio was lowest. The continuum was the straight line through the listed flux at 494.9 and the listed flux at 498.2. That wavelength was 495.9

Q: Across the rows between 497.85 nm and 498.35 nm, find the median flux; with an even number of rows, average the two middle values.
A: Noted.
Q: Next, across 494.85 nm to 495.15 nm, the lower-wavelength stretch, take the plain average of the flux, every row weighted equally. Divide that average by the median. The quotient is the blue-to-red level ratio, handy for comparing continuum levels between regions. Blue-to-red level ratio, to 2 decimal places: 1.06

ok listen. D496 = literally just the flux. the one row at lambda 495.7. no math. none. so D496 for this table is 183.6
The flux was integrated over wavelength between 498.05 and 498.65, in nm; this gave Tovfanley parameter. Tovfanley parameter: 110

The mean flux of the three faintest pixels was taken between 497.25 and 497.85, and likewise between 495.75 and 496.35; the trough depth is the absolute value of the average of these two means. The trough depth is 181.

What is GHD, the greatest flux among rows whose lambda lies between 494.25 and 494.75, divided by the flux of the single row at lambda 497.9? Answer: 1.07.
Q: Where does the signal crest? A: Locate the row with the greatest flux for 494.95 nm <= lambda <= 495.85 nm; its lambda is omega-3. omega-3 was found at 495.0 nm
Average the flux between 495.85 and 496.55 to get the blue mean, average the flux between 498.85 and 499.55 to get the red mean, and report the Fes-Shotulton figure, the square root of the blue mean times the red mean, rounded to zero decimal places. 183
